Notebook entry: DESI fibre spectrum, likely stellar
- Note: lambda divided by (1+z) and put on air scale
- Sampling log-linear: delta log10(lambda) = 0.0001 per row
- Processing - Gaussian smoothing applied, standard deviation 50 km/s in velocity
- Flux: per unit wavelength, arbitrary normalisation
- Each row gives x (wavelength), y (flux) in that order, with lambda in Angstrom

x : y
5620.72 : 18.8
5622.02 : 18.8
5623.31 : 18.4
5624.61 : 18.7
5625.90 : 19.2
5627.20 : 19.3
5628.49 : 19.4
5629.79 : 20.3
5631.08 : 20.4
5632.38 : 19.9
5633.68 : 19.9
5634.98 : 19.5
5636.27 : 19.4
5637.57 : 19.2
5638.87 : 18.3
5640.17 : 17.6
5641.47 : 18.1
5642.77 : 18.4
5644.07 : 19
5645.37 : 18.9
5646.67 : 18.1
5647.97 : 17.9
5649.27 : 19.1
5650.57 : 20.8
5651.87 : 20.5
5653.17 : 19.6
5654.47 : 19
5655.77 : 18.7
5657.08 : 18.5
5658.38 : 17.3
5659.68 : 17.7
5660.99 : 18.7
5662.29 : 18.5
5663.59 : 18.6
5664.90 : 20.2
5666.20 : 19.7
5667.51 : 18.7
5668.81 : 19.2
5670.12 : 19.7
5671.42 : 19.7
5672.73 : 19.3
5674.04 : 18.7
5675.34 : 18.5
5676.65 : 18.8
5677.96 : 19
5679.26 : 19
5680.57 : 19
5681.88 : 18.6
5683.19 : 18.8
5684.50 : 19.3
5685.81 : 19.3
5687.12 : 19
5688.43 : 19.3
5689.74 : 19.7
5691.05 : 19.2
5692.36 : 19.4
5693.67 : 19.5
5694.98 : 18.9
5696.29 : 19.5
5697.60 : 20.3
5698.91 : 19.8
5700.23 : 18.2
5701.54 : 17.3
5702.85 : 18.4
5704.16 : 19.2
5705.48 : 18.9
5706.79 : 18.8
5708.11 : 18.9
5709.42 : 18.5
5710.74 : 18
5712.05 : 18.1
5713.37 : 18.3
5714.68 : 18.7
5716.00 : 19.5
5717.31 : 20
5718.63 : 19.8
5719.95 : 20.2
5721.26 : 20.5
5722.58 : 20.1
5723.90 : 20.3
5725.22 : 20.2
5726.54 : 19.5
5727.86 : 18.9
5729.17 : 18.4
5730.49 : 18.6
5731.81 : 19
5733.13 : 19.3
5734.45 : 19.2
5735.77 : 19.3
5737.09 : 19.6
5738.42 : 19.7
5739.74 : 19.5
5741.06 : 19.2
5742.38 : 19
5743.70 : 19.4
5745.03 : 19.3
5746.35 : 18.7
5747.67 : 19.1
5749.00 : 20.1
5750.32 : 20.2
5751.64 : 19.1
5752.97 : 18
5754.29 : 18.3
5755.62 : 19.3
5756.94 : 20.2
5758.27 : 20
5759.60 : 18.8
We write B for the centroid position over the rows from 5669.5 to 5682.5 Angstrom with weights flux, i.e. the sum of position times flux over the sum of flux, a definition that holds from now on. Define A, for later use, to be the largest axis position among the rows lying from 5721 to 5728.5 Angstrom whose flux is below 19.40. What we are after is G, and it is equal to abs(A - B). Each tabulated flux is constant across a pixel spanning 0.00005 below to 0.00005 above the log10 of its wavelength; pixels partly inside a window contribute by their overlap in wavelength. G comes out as 51.9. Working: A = 5727.86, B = 5675.9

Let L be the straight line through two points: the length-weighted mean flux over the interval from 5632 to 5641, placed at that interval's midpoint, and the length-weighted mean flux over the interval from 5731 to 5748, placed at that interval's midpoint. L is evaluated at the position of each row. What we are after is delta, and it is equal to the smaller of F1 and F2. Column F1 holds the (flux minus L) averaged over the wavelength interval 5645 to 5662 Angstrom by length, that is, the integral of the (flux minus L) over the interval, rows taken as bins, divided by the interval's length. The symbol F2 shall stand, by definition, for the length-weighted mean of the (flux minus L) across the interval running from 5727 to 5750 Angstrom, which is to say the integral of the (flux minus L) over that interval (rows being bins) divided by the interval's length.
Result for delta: -0.27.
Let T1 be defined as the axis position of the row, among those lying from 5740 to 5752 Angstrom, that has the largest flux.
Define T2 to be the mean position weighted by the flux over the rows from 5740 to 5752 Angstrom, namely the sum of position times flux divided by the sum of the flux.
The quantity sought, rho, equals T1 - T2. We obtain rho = 3.9 Angstrom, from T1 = 5750.32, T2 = 5746.4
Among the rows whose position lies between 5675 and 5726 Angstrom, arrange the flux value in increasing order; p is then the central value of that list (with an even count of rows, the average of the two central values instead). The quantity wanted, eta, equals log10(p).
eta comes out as 1.28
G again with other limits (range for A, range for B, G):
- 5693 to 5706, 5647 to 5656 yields 53.6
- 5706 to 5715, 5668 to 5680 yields 40.7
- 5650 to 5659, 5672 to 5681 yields 18.3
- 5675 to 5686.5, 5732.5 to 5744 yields 52.6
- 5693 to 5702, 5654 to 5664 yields 42.5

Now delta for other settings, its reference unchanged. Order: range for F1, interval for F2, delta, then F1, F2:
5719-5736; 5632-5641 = 0.01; 0.3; 0.01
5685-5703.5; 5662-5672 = -0.04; 0.0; 0.20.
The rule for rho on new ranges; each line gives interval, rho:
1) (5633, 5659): 4.6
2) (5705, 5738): -0.1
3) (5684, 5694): 0.6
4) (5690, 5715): -5.1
